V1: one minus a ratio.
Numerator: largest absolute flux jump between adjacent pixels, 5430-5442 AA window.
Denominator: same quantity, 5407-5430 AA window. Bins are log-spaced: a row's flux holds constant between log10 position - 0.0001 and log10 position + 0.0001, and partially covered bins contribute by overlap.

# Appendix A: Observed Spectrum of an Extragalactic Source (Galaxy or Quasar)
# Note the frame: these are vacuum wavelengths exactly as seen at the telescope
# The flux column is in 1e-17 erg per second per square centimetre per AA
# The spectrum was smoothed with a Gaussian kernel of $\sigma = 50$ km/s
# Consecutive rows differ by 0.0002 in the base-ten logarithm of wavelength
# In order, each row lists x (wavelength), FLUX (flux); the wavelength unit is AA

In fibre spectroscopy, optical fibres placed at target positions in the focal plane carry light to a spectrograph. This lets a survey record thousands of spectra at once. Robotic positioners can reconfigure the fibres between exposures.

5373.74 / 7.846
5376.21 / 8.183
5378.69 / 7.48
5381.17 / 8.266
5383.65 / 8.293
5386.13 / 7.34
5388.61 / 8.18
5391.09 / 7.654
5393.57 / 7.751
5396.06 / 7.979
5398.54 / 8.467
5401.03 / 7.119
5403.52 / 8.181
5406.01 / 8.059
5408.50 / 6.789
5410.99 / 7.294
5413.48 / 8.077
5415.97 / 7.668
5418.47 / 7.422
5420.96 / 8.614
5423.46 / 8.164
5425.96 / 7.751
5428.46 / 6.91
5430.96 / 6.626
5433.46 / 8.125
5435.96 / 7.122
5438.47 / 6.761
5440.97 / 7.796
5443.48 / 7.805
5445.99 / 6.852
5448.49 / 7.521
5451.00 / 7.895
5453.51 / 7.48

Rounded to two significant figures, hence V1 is -0.26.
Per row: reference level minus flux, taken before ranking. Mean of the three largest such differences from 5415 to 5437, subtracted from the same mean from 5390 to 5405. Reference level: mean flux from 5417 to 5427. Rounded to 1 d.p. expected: -0.6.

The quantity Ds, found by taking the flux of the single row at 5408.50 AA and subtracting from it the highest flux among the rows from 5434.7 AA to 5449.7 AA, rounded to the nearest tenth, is -1.0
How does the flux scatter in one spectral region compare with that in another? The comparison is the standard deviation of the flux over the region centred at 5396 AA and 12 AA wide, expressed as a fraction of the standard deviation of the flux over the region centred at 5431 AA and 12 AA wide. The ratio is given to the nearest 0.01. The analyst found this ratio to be 0.80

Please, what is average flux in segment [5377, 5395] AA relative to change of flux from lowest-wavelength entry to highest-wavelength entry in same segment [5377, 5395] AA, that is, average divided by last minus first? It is 29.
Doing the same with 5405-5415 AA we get 420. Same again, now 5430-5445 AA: 6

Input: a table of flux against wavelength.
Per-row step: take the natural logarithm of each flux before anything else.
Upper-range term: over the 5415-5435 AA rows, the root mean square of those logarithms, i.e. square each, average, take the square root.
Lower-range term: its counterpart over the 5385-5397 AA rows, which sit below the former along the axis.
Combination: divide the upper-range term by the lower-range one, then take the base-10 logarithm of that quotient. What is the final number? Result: -0.0036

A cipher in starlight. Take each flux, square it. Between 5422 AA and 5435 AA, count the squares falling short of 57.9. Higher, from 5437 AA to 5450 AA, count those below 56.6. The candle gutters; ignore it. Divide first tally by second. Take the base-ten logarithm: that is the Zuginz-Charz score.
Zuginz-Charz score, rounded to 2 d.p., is -0.18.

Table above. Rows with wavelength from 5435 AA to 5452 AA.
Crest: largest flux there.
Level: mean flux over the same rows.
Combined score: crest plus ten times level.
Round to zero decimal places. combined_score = 82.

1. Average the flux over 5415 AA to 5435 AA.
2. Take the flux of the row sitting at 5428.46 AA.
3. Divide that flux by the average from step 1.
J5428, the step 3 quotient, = 0.90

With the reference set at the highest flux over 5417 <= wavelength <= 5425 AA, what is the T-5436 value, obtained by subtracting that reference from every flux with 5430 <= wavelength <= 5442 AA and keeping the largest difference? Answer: -0.5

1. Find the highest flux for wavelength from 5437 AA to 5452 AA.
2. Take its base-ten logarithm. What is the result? 0.897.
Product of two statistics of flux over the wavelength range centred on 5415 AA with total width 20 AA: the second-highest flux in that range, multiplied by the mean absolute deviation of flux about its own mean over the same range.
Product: 3.8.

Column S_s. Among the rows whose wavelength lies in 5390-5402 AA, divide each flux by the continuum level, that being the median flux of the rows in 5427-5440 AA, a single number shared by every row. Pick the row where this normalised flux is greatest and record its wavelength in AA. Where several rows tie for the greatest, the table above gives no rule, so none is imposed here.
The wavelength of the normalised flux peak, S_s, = 5398.54 AA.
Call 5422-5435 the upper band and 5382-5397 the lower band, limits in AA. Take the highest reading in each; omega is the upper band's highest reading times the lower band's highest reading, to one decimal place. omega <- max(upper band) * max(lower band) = 67.7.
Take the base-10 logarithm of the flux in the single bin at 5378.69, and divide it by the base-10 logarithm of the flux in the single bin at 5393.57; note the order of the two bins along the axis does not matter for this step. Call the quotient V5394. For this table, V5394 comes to 0.98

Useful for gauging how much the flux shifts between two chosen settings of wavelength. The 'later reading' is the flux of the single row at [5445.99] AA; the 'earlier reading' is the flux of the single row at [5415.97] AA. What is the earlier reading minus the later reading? 0.82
